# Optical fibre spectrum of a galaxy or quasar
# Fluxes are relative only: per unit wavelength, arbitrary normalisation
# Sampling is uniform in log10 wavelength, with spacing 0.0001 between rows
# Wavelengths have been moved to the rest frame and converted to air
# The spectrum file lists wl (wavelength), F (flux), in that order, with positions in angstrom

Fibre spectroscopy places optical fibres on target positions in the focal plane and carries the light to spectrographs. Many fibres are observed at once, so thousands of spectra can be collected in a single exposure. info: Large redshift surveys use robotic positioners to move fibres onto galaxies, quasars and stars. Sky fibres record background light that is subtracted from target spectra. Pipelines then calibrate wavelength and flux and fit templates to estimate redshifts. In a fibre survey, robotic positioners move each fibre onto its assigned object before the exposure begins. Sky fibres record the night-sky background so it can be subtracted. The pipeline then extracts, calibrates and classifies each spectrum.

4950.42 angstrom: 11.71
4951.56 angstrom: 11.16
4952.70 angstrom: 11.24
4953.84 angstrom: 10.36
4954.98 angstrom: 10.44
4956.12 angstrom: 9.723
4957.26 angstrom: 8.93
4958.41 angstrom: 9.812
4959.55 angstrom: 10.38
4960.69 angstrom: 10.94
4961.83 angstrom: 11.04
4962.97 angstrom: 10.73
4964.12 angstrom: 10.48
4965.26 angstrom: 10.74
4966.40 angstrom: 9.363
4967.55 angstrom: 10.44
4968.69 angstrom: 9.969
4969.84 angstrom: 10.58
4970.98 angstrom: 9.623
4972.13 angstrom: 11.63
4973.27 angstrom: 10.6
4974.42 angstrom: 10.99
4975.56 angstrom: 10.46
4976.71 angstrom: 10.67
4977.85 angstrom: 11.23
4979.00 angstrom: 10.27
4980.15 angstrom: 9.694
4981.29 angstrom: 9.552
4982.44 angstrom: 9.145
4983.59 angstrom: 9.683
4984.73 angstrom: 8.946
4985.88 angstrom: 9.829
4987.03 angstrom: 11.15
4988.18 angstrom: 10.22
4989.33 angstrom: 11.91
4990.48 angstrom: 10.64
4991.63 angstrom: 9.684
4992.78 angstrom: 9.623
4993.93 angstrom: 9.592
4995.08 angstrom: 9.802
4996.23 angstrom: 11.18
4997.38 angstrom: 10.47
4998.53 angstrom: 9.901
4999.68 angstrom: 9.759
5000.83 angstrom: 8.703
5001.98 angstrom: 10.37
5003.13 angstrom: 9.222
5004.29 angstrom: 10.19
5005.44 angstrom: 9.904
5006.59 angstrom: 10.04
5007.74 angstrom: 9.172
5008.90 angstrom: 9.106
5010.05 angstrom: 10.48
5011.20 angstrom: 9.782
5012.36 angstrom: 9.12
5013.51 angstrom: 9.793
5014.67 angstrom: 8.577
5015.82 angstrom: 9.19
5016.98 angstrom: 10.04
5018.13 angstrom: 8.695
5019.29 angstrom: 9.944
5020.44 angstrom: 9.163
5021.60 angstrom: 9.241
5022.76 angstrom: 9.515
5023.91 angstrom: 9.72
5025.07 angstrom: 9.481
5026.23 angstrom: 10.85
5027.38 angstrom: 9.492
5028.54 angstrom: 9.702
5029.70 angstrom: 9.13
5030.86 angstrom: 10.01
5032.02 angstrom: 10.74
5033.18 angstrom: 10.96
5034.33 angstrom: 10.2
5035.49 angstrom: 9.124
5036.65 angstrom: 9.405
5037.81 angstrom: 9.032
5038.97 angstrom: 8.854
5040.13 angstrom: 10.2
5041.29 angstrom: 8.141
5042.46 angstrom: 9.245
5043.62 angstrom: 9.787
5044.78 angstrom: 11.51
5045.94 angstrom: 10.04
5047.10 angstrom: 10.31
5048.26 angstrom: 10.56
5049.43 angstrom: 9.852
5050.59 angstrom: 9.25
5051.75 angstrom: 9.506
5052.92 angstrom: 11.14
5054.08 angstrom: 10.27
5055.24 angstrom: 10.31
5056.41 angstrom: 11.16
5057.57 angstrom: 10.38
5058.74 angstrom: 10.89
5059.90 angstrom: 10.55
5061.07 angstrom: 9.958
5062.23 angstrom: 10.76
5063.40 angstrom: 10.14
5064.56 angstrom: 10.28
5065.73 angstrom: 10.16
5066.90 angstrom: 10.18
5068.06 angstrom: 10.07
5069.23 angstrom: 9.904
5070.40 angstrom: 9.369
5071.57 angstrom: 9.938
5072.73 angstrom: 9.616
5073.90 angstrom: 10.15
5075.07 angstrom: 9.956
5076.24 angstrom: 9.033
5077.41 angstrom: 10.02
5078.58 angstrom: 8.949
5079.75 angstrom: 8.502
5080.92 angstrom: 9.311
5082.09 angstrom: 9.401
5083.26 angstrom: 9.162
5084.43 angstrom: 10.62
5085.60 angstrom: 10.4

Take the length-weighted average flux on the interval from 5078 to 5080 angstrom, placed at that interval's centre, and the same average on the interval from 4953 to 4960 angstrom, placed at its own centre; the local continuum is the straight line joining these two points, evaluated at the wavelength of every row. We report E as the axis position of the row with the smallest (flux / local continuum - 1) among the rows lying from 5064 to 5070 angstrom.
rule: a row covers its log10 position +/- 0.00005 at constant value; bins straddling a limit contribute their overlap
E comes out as 5069.23 angstrom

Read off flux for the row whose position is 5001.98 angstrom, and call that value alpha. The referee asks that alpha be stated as 10.37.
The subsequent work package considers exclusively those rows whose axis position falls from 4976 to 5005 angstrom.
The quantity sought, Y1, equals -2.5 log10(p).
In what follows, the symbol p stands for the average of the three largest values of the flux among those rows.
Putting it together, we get -2.646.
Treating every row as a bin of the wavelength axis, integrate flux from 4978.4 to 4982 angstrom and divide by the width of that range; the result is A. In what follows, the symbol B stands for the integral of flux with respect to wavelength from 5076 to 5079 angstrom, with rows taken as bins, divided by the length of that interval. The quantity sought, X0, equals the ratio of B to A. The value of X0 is 0.96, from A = 9.8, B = 9.4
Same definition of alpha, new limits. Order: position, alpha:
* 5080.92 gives 9.311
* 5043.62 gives 9.787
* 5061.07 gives 9.958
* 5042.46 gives 9.245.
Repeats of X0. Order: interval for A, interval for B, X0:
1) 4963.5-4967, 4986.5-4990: 1.09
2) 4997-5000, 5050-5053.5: 0.99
